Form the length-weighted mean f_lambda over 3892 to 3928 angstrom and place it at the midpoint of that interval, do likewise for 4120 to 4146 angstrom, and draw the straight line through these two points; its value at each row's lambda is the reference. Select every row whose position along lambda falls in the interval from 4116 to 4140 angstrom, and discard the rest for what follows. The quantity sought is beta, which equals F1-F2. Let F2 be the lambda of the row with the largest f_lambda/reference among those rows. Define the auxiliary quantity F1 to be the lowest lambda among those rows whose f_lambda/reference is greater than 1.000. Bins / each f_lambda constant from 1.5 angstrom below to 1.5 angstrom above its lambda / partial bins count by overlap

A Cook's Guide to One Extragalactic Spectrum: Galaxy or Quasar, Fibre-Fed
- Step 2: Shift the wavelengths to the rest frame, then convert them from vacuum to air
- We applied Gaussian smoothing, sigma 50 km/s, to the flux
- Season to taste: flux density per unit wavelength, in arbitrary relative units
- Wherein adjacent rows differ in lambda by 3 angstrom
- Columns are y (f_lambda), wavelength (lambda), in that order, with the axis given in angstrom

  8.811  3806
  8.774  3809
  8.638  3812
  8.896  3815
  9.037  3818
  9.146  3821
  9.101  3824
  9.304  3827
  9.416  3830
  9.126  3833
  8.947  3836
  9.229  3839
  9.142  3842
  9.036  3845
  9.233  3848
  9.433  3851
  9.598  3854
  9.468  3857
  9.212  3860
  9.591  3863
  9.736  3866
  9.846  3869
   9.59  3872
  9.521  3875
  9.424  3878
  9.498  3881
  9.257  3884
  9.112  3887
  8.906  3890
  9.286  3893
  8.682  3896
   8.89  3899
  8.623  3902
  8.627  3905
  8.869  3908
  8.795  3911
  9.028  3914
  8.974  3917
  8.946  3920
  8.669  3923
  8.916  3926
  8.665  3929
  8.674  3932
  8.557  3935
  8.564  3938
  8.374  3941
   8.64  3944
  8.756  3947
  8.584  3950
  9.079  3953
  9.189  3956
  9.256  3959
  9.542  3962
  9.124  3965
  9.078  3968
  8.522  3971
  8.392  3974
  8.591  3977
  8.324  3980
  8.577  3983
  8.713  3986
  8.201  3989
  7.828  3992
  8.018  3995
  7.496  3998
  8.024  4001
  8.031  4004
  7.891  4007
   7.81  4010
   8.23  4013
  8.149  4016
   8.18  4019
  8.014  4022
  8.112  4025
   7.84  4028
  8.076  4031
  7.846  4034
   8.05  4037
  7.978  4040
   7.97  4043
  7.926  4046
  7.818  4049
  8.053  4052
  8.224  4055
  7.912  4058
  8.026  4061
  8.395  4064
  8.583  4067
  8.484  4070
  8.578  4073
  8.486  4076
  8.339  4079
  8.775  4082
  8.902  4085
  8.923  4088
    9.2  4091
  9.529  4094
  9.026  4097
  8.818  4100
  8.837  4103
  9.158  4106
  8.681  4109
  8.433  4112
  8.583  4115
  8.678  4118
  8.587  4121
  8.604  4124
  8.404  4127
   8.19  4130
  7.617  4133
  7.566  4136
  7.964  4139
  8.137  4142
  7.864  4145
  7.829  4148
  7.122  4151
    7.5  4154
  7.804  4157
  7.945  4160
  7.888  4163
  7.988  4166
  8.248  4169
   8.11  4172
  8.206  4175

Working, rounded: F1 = 4118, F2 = 4118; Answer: 0 angstrom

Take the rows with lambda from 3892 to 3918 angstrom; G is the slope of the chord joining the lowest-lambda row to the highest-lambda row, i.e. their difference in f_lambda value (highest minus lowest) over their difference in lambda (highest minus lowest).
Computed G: -0.013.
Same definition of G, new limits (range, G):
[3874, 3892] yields -0.041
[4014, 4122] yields 0.004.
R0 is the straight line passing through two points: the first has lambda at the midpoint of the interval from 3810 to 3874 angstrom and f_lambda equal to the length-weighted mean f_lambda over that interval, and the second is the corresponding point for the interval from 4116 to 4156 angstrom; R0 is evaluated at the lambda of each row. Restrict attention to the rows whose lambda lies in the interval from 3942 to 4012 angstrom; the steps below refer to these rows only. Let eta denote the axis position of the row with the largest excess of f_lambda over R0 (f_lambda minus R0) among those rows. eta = 3962 angstrom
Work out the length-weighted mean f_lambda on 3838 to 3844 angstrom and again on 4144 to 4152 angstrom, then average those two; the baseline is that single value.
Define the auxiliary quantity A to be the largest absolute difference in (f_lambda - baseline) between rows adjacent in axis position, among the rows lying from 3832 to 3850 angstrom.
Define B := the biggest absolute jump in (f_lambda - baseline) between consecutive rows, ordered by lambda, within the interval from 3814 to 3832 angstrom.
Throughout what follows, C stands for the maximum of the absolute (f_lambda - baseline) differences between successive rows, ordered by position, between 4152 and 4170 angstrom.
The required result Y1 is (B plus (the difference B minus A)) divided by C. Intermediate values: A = 0.282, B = 0.20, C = 0.30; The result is 0.4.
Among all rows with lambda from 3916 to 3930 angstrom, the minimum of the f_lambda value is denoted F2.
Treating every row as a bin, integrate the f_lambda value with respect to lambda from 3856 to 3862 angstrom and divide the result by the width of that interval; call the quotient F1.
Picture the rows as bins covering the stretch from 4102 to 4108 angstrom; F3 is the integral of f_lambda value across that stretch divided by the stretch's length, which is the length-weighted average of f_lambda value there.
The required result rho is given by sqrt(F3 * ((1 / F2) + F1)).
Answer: 9.2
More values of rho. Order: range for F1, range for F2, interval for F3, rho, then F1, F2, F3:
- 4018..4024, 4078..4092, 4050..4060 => 8.1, 8.1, 8.339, 8.0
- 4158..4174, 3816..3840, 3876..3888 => 8.7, 8.0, 8.947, 9.3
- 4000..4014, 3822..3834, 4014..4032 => 8.1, 8.0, 9.101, 8.1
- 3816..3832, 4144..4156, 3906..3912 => 9.1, 9.2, 7.122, 8.8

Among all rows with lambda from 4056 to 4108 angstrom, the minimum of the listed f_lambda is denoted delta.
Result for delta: 7.912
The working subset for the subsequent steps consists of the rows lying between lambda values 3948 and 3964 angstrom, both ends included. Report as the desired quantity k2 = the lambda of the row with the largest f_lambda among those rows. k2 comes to 3962 angstrom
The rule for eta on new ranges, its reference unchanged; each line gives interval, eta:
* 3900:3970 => 3962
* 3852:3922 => 3869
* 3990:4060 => 4055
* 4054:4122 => 4094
